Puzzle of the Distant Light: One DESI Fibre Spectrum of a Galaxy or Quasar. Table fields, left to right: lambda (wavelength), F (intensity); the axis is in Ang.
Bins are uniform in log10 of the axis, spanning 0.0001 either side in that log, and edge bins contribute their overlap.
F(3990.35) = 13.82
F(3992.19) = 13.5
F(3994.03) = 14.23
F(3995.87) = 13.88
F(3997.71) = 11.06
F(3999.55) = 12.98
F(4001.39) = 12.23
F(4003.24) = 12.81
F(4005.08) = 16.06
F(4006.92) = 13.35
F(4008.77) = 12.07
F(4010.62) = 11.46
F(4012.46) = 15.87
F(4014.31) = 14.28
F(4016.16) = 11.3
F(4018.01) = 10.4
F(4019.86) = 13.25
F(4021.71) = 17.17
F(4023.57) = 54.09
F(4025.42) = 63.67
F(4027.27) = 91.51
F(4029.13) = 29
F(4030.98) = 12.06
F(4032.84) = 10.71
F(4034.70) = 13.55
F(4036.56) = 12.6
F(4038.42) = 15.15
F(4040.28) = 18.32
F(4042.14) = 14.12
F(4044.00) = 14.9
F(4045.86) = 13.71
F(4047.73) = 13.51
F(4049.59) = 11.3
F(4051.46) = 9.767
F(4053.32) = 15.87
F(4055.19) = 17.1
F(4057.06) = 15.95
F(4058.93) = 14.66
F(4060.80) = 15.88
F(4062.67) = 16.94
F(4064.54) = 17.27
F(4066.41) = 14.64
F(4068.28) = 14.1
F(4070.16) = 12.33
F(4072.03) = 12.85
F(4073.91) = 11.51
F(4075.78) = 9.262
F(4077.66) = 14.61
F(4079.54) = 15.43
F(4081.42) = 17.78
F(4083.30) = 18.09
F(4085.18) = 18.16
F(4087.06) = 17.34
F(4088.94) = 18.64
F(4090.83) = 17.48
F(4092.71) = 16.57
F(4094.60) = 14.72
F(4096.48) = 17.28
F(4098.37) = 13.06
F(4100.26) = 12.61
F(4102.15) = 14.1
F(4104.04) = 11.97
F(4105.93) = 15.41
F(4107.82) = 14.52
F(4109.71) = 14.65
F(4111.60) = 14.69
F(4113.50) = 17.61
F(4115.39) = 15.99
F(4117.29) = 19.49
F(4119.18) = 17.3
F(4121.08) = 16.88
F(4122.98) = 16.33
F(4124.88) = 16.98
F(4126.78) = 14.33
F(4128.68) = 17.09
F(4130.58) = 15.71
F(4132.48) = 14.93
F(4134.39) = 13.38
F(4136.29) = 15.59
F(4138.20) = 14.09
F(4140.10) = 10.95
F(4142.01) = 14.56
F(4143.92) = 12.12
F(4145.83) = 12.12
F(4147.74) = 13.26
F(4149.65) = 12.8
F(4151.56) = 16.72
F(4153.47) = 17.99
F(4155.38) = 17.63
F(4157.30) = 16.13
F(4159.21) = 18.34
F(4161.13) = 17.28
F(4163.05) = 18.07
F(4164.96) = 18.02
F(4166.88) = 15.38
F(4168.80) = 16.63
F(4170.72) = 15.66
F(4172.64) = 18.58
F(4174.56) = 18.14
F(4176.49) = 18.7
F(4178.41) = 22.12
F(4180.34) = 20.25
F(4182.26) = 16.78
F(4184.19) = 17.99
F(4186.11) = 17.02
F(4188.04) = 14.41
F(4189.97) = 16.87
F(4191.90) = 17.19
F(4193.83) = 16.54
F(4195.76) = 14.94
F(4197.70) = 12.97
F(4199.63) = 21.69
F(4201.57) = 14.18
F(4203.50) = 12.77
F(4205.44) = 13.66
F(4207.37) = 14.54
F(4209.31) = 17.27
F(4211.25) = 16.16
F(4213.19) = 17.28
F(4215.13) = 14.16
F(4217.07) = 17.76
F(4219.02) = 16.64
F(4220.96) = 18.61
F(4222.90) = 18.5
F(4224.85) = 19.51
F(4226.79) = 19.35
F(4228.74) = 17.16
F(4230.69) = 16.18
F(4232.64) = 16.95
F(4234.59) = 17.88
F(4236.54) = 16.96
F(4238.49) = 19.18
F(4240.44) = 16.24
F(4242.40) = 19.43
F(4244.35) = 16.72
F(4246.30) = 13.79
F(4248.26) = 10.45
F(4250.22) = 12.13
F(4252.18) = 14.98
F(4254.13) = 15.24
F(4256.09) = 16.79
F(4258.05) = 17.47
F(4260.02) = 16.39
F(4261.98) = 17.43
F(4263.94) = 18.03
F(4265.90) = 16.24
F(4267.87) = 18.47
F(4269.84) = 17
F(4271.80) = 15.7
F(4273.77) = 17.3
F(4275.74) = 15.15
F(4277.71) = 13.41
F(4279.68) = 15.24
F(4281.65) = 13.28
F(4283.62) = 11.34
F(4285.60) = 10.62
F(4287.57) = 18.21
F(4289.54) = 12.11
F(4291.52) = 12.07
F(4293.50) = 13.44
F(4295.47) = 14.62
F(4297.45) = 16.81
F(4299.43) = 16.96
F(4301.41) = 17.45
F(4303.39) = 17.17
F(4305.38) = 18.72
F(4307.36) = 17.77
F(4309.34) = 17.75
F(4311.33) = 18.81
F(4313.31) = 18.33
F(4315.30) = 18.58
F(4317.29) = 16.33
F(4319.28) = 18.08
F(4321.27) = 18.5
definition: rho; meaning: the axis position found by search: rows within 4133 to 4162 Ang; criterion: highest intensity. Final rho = 4159.21 Ang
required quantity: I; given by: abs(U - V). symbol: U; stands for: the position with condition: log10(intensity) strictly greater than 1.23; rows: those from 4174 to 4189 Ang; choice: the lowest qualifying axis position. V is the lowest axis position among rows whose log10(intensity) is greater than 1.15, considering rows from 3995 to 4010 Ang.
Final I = 169.5 Ang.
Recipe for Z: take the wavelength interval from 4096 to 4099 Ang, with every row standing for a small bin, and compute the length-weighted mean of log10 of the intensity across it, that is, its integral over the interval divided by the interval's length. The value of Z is 1.17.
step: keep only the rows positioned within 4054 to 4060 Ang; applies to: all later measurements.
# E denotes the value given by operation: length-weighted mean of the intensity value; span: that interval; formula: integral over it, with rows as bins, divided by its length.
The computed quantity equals 15.9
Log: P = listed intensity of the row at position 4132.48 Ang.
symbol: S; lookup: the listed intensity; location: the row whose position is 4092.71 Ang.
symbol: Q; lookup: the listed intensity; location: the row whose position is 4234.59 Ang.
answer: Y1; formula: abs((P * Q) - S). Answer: 250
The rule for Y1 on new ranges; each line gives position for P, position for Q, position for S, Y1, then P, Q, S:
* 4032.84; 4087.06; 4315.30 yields 167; 10.71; 17.34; 18.58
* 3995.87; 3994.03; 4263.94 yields 179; 13.88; 14.23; 18.03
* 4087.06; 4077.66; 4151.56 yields 237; 17.34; 14.61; 16.72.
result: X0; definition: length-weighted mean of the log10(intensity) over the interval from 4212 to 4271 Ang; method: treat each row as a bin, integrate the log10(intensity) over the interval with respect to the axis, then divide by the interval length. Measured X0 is 1.22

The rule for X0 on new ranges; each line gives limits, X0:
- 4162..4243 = 1.23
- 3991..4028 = 1.22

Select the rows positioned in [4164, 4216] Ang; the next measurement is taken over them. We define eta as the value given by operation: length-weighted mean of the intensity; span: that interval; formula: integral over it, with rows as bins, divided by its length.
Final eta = 17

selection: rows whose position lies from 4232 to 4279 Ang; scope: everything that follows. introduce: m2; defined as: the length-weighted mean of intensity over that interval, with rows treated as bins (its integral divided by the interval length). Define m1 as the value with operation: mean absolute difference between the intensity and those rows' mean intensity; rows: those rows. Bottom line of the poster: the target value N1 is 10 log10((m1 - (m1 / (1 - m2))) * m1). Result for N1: 4.2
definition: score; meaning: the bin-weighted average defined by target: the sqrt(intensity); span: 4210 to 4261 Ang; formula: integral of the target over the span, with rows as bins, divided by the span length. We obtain 4.07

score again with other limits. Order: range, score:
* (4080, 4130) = 4.01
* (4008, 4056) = 4.27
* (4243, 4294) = 3.86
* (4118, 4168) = 3.94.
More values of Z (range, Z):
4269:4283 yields 1.18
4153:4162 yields 1.24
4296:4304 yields 1.23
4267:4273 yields 1.23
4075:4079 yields 1.08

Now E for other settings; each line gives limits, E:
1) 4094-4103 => 14.3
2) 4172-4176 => 18.4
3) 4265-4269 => 17.3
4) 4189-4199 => 15.9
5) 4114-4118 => 17.6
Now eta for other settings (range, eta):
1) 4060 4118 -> 15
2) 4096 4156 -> 15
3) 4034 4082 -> 14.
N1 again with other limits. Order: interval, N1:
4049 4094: 7.2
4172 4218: 6.0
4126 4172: 5.2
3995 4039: 22.4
